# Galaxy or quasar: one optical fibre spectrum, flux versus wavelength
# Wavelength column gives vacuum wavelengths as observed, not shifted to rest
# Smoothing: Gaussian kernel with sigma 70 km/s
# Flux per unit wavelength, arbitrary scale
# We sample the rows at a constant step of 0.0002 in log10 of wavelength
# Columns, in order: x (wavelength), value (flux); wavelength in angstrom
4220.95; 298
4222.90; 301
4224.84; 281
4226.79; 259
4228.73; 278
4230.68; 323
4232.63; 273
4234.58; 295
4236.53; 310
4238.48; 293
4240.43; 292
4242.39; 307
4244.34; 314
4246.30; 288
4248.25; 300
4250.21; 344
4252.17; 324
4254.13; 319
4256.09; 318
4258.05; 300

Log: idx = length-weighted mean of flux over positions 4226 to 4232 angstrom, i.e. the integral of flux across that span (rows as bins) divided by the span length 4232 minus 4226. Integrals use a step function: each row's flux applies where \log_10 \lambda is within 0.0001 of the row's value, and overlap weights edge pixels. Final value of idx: 287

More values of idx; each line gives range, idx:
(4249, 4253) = 332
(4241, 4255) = 313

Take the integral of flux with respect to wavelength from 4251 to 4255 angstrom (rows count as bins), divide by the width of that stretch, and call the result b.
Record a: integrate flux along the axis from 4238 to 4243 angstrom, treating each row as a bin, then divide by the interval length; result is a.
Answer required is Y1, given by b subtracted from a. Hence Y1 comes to -26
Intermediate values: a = 297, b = 322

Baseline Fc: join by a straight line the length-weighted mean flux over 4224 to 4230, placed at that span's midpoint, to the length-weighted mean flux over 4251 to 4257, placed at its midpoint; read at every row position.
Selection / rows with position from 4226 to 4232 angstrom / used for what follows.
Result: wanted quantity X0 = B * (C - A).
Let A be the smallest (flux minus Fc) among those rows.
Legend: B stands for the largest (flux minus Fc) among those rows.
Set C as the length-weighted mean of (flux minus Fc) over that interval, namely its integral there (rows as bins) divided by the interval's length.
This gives 1000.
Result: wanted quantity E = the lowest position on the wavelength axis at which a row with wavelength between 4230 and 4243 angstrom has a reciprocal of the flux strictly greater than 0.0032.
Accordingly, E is 4232.63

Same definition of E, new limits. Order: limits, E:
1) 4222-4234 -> 4222.90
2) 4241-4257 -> 4242.39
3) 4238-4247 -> 4238.48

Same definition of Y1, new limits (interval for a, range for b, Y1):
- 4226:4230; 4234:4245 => -29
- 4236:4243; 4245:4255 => -15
